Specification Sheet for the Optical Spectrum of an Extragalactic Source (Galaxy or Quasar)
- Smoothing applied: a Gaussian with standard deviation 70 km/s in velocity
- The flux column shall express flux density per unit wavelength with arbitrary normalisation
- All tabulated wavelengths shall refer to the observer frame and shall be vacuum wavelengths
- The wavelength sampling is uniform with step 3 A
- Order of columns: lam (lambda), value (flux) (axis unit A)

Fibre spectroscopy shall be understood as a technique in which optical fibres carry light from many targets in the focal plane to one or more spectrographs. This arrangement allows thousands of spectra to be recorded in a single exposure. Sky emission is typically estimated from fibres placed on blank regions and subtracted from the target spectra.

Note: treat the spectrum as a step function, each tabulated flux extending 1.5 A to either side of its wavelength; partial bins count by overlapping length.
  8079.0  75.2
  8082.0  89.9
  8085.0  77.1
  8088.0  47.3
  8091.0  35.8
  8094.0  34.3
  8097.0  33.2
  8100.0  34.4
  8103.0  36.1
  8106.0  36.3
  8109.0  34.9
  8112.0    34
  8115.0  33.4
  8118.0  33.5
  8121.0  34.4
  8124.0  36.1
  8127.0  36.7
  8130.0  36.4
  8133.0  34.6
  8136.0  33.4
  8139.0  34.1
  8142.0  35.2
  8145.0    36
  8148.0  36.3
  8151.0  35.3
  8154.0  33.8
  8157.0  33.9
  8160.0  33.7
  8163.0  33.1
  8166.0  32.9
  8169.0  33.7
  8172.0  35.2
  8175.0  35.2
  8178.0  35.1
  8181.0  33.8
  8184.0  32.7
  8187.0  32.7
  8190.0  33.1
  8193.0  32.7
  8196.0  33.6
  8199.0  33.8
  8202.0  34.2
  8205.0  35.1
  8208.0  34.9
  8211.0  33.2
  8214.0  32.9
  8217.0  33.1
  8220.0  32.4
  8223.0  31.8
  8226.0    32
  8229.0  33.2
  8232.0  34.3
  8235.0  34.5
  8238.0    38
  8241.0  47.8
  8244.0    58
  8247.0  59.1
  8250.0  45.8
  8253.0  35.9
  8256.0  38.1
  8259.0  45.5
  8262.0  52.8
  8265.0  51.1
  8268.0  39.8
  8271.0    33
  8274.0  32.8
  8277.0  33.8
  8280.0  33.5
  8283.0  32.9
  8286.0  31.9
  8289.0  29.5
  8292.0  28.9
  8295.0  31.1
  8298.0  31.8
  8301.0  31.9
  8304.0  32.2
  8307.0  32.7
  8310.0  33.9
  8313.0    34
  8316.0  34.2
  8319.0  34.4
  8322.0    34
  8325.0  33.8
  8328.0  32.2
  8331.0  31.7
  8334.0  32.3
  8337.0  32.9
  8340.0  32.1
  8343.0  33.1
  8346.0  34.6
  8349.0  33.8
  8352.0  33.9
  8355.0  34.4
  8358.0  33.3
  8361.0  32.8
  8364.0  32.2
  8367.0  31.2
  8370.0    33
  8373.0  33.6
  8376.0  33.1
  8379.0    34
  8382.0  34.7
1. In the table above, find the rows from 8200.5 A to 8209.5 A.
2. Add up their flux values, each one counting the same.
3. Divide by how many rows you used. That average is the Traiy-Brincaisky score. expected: 34.7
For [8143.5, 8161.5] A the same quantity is 34.8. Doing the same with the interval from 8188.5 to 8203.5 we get 33.5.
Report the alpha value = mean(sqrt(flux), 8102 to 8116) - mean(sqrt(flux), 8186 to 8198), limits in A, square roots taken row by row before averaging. 0.16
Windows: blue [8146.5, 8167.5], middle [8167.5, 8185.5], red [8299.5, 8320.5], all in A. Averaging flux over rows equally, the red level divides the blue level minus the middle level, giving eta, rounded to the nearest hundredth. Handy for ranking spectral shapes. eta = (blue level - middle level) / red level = 0.00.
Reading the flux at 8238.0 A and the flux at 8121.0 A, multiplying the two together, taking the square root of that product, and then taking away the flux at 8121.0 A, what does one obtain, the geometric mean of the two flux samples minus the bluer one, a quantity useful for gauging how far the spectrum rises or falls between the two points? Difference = 1.8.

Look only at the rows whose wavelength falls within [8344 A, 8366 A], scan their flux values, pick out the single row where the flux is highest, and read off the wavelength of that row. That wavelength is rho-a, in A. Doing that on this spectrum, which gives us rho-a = 8346.0 A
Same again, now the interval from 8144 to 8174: 8148.0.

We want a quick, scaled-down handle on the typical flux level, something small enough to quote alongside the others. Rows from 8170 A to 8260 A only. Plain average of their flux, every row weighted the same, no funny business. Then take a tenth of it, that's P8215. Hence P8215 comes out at 3.7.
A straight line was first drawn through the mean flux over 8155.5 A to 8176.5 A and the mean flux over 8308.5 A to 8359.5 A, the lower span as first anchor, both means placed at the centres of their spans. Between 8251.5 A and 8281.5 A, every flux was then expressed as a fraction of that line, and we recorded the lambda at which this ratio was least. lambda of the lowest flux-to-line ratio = 8274.0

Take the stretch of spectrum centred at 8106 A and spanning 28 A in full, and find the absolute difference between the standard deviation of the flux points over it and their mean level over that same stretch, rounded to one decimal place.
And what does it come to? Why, 33.4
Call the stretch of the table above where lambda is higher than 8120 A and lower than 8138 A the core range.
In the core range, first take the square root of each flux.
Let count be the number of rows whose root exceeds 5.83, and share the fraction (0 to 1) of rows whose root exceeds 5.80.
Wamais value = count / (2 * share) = 3.0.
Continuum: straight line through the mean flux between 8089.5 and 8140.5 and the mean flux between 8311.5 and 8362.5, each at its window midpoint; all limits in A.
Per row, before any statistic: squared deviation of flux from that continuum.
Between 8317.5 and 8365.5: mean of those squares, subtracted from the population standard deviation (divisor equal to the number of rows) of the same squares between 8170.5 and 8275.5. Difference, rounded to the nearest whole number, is 156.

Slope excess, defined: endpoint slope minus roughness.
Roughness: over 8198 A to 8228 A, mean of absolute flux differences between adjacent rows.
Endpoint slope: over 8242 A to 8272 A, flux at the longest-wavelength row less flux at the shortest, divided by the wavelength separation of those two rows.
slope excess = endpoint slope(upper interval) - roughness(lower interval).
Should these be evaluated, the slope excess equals -1.5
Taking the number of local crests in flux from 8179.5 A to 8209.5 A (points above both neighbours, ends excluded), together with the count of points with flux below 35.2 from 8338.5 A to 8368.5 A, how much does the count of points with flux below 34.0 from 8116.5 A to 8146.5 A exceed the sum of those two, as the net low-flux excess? -10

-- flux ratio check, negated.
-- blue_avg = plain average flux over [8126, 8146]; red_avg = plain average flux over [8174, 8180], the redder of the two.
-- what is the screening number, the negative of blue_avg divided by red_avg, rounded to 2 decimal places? -1.00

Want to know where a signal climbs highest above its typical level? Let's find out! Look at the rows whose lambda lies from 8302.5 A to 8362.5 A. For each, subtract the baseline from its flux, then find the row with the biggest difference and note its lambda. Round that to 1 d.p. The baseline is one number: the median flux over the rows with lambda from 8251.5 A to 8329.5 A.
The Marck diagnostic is 8346.0 A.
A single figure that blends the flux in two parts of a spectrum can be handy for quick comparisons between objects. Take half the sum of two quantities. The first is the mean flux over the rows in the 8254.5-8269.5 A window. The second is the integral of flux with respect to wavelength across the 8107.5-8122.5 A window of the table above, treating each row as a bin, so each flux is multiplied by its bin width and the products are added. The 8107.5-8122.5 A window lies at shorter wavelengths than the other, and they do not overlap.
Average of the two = 278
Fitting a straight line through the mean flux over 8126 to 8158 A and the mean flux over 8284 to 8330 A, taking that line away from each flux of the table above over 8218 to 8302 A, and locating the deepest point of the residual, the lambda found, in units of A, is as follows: 8292.0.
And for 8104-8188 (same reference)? 8115.0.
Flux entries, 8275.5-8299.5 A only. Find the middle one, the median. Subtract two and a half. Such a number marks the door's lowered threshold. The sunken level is 29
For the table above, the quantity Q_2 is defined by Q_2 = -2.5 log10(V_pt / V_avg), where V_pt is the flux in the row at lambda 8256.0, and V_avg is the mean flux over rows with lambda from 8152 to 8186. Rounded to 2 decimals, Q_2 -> -0.13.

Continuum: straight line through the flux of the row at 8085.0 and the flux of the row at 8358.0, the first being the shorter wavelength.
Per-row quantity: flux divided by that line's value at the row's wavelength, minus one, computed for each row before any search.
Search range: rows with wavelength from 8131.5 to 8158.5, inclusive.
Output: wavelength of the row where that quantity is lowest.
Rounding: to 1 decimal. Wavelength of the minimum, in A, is 8136.0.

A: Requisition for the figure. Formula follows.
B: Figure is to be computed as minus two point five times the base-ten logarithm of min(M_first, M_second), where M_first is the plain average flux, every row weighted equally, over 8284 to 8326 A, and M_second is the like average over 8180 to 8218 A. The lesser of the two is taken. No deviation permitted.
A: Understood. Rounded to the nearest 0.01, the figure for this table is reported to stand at -3.78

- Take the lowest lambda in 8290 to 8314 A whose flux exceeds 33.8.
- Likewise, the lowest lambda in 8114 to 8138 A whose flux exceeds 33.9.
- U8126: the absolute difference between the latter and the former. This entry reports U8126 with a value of 189 A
